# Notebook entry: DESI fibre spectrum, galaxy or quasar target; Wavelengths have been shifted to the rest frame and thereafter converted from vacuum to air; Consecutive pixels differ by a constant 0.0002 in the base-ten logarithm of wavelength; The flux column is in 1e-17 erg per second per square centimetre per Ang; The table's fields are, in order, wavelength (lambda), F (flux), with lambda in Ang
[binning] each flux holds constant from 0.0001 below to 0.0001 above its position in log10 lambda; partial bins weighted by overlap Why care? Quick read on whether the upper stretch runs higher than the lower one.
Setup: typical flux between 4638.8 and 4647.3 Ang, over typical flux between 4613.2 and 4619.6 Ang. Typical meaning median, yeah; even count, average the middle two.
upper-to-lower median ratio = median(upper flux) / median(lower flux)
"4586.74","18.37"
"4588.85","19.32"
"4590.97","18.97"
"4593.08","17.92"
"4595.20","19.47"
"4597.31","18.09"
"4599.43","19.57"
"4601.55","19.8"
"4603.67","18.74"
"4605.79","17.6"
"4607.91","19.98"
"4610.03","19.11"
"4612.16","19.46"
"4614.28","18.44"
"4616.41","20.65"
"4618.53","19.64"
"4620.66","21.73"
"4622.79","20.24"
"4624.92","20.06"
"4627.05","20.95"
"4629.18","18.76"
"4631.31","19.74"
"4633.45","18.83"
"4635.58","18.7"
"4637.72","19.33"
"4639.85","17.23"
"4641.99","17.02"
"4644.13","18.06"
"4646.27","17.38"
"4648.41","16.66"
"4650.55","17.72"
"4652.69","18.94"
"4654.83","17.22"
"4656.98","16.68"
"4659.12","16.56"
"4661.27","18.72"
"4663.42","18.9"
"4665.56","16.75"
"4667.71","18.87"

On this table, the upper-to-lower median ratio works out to 0.881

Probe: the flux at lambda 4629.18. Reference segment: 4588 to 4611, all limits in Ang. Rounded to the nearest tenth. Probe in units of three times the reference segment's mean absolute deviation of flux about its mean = 9.8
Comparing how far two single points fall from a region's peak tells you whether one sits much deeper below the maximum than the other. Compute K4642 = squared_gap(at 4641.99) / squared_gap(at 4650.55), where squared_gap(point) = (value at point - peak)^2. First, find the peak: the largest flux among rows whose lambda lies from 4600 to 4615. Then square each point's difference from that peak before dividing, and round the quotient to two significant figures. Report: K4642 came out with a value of 1.7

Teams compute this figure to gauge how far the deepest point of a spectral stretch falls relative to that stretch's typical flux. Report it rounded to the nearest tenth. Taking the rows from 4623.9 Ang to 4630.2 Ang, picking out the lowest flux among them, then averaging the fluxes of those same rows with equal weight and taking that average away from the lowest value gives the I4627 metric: -1.2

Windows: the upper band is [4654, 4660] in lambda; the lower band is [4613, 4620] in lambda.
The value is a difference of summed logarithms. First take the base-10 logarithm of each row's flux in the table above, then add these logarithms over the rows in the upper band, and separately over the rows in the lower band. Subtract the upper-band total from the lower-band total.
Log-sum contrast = 0.20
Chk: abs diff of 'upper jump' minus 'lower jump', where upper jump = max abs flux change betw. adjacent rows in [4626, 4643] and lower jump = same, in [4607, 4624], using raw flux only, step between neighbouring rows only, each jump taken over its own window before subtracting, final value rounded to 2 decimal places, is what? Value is 0.02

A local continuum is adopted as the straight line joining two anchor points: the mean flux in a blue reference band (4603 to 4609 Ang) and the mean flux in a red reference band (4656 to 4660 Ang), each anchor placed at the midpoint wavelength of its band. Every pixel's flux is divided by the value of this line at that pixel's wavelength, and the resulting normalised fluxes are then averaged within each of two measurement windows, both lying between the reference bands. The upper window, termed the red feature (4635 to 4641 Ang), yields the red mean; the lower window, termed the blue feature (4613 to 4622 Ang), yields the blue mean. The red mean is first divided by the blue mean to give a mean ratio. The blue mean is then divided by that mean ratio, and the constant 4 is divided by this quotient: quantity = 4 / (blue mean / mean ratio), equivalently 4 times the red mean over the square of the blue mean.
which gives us 3.49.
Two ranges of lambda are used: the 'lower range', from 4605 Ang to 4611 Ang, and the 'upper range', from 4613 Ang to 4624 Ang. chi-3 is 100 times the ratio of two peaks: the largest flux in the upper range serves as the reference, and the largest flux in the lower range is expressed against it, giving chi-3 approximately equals 92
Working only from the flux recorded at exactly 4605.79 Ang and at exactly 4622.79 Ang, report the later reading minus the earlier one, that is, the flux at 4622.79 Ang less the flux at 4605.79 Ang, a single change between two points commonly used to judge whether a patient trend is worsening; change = 2.6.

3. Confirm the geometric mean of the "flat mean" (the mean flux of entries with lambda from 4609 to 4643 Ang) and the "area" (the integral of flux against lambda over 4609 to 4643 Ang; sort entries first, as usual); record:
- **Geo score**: 113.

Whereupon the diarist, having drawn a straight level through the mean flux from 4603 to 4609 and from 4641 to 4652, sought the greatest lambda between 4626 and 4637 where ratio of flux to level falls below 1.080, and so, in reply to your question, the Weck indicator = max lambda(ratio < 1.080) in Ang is 4635.58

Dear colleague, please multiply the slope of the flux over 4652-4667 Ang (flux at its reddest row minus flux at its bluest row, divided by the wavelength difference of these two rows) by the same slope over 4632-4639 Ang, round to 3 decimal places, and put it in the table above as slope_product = -0.020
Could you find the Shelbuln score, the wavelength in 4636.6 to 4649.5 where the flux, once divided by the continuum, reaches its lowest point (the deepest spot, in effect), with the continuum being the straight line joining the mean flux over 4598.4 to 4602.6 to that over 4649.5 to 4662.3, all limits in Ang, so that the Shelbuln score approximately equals 4648.41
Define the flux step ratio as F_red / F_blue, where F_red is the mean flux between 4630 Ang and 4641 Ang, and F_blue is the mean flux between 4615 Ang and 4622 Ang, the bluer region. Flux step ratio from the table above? 0.91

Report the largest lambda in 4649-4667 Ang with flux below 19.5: 4665.56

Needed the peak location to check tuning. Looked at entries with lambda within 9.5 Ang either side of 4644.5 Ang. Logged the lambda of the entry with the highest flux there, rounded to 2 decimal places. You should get 4637.72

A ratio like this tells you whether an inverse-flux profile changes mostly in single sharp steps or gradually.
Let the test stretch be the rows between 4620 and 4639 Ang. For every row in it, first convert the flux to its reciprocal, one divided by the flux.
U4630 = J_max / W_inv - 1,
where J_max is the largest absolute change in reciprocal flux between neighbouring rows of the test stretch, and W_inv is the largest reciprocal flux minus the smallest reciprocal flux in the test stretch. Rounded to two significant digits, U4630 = -0.25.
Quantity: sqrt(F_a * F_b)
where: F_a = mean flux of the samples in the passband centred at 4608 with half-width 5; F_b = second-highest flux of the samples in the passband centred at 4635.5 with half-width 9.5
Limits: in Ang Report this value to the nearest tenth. 19.4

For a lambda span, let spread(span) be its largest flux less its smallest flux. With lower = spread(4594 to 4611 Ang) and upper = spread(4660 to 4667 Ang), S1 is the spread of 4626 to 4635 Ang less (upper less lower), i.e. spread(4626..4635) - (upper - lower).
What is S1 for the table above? 2.4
